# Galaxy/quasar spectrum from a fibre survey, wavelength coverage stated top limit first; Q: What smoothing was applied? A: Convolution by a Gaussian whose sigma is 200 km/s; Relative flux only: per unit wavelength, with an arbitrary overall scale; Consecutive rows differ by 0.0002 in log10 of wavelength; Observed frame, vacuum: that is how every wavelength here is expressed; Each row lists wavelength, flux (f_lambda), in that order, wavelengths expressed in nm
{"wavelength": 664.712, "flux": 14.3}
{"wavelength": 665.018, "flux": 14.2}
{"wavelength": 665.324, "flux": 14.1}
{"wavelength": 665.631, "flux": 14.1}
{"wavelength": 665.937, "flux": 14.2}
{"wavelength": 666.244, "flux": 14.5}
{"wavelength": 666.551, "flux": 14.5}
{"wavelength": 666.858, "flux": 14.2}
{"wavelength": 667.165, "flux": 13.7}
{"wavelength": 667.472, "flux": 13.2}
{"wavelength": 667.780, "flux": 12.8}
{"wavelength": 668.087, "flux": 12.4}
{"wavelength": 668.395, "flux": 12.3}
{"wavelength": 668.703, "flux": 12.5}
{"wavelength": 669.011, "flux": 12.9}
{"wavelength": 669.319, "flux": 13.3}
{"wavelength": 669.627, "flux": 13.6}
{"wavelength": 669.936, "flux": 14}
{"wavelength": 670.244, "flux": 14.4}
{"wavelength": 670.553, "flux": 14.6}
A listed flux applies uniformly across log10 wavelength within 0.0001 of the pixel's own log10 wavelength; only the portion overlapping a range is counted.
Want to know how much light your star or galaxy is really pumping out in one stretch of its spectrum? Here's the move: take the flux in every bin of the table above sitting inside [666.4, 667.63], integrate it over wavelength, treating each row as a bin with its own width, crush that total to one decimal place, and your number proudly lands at 17.1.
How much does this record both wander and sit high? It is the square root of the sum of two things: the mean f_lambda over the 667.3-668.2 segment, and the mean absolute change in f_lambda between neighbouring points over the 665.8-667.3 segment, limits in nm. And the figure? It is 3.62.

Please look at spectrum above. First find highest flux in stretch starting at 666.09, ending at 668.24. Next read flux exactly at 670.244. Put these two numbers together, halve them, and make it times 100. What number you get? 1445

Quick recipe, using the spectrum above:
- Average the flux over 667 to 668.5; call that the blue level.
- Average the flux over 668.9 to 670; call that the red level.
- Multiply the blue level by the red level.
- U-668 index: 173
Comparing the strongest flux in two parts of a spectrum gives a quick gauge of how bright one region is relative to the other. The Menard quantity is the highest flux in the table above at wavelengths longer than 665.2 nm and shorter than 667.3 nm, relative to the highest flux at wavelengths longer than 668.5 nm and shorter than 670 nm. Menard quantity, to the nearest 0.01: 1.04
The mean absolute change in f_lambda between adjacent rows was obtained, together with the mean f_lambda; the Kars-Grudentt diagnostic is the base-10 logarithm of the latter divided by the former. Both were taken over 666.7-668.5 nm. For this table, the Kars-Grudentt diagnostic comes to 1.54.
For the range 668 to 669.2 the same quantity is 1.73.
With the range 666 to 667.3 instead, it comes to 1.73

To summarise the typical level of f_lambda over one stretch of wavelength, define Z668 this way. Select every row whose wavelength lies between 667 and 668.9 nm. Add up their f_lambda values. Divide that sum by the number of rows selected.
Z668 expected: 12.8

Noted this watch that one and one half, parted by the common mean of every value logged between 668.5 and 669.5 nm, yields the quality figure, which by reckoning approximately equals 0.116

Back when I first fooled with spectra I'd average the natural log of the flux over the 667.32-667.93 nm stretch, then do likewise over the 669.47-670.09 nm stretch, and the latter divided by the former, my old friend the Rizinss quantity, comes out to 1.02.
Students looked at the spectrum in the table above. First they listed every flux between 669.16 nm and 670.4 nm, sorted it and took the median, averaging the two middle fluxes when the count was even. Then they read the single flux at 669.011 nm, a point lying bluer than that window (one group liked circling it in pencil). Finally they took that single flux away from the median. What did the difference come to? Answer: 0.9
